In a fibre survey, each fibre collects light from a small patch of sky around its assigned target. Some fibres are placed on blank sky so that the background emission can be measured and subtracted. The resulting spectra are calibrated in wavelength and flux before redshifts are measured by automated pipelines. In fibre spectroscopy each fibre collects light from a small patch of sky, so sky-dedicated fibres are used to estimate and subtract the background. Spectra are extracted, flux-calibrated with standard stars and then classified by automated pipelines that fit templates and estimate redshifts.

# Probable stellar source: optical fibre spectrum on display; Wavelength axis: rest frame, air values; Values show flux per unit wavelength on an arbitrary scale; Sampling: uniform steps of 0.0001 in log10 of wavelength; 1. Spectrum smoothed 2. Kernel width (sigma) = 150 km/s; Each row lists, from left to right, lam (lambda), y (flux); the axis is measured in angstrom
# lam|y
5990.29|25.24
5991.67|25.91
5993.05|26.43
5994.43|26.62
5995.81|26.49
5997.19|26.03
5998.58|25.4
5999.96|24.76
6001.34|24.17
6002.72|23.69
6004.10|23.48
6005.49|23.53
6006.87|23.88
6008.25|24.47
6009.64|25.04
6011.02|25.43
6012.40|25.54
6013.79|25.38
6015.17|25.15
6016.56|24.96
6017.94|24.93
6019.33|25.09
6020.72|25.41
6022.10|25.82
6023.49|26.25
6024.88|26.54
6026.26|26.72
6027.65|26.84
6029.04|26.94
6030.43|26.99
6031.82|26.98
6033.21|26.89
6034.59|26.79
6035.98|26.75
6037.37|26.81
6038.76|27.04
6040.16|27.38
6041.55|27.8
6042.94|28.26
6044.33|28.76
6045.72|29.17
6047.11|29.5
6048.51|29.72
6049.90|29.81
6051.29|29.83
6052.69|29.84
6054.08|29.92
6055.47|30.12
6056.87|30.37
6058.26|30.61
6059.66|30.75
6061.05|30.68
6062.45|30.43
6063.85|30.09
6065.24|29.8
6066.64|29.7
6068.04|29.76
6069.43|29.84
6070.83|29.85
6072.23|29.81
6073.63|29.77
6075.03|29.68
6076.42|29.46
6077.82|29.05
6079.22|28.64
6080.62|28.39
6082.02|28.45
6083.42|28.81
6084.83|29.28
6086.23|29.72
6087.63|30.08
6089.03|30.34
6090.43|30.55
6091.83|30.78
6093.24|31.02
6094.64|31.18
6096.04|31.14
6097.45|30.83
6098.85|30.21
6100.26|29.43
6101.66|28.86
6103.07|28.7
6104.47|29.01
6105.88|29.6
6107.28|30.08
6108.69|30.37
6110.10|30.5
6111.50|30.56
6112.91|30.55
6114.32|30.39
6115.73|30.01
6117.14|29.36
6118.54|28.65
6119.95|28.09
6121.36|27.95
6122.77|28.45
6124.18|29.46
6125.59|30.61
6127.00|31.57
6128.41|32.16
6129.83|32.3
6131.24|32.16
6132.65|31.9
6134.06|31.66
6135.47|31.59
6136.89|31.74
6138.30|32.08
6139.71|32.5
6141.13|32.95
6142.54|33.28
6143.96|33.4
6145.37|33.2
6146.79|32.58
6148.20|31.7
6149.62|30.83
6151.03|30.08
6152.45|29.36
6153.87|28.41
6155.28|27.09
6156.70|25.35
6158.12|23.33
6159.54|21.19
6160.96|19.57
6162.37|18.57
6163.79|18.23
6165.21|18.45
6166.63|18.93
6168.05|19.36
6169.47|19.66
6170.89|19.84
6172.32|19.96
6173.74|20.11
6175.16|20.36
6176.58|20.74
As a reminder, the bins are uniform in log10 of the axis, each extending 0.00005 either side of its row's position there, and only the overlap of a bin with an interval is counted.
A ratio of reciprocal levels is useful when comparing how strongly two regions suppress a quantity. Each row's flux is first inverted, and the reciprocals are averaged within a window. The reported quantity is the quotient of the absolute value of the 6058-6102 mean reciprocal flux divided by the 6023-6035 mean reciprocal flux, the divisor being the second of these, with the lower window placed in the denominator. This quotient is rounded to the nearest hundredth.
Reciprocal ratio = 0.90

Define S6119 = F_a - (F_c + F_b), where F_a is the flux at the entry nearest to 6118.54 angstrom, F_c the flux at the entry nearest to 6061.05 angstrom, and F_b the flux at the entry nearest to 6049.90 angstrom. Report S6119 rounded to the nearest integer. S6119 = -32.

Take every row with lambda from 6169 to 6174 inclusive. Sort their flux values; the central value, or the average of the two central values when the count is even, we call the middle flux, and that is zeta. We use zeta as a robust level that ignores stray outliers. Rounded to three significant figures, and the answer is 19.9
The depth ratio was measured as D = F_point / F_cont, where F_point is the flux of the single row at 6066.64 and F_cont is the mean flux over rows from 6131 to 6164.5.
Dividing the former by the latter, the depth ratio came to 1.03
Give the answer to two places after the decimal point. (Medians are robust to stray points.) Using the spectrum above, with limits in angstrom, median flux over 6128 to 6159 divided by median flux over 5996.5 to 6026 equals 1.27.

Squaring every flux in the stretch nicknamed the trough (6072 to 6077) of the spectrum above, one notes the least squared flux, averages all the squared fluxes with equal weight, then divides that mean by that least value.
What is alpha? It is 1.02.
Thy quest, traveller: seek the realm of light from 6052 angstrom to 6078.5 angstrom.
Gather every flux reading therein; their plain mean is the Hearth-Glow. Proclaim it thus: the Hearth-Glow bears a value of 30.0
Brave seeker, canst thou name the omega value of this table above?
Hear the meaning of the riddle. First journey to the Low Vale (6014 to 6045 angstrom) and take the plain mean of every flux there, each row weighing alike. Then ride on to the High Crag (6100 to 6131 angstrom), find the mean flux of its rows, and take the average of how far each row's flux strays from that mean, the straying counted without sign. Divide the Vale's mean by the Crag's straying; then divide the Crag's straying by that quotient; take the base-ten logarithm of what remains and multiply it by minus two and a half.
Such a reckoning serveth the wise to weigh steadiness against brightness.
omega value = 3.6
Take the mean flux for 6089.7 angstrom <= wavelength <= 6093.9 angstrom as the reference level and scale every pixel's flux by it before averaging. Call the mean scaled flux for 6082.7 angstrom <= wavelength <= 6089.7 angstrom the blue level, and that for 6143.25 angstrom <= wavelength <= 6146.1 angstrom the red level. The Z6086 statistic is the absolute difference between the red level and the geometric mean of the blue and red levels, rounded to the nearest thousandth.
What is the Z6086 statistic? 0.061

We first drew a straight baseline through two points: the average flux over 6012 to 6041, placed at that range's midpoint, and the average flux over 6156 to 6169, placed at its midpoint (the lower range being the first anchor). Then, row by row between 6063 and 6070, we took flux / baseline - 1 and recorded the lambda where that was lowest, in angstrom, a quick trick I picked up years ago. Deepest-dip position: 6066.64 angstrom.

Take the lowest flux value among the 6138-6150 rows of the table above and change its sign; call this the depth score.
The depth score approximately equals -31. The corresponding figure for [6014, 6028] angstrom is -25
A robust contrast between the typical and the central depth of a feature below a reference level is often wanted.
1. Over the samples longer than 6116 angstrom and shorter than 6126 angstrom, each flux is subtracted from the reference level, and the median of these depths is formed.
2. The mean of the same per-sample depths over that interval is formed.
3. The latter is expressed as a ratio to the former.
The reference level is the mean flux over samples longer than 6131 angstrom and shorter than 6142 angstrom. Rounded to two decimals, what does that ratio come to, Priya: 0.92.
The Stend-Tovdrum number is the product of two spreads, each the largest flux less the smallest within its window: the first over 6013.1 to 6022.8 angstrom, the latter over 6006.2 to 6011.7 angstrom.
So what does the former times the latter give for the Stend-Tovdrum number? 1.4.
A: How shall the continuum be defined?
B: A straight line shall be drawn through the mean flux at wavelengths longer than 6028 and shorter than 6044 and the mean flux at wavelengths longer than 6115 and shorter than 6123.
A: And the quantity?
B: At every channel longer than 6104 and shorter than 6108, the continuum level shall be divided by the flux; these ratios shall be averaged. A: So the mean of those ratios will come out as 0.964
